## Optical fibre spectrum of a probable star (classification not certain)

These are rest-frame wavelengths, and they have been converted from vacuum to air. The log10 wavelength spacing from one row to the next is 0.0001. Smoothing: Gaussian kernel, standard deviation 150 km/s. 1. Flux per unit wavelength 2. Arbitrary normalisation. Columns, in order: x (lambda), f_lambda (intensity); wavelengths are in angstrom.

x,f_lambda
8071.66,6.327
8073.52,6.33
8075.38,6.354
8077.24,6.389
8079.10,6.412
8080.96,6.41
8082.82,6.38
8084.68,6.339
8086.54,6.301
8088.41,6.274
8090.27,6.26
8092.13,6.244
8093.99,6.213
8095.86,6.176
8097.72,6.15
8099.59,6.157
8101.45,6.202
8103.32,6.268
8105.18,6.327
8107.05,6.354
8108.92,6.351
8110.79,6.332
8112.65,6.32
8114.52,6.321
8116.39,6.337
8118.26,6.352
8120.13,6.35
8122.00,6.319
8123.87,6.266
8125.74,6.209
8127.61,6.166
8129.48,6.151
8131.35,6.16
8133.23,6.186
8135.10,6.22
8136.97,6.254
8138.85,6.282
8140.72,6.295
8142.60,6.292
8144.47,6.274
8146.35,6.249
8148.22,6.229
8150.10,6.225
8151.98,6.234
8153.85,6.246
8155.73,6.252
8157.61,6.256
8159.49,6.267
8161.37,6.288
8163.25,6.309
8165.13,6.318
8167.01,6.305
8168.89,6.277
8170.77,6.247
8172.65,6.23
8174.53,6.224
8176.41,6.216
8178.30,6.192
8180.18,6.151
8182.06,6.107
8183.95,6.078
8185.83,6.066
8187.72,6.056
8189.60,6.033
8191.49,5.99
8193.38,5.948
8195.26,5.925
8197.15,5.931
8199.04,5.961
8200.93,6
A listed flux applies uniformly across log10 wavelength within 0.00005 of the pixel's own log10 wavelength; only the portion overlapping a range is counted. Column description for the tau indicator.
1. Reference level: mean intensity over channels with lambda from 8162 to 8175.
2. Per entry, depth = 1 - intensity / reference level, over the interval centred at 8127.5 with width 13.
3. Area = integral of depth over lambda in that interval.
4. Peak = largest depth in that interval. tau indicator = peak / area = 0.14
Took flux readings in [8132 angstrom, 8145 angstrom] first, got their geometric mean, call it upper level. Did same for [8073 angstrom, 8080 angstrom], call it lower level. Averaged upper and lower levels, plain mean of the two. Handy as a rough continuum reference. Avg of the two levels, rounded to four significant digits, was 6.314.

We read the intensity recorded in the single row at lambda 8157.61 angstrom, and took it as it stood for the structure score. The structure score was 6.256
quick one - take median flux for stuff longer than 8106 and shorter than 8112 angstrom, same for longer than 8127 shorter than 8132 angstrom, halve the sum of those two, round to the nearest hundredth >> 6.26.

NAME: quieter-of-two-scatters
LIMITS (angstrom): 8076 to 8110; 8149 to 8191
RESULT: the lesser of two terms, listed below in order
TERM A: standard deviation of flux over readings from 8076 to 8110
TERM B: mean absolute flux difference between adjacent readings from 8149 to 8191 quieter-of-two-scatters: 0.0180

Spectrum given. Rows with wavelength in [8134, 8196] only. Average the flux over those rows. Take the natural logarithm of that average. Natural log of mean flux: 1.82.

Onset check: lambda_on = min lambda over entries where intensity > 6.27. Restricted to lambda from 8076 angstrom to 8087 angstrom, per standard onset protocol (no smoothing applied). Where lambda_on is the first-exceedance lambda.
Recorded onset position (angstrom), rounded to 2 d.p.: 8077.24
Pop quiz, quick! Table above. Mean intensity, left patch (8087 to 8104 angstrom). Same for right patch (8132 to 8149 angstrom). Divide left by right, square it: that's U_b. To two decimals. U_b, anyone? 0.99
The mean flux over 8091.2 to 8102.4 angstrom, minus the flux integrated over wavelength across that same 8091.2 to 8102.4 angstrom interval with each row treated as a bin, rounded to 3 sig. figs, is -63.1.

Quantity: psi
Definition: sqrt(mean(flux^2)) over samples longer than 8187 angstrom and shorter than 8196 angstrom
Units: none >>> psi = 5.99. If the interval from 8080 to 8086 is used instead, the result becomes 6.38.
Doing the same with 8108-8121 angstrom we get 6.34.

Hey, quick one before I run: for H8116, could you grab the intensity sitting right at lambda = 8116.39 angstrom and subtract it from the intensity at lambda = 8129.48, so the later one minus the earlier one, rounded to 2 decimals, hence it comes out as -0.19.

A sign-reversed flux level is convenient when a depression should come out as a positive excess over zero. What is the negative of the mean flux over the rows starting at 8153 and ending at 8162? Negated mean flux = -6.26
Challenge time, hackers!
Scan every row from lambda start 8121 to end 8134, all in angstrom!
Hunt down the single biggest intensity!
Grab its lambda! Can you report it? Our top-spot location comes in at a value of 8122.00 angstrom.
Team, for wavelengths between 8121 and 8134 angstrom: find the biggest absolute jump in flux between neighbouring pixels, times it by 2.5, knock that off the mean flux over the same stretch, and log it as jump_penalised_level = 6.066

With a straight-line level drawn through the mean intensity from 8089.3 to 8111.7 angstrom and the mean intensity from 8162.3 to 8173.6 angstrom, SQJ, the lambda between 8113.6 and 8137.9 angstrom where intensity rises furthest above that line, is 8118.26 angstrom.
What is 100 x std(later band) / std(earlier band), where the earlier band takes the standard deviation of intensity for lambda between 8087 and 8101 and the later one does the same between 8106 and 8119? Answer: 29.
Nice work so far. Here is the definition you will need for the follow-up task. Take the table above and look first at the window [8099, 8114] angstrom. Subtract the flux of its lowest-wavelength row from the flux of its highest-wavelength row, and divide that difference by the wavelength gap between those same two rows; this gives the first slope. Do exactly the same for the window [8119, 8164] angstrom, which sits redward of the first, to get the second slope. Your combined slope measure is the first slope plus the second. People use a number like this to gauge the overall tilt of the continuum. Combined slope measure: 0.0115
